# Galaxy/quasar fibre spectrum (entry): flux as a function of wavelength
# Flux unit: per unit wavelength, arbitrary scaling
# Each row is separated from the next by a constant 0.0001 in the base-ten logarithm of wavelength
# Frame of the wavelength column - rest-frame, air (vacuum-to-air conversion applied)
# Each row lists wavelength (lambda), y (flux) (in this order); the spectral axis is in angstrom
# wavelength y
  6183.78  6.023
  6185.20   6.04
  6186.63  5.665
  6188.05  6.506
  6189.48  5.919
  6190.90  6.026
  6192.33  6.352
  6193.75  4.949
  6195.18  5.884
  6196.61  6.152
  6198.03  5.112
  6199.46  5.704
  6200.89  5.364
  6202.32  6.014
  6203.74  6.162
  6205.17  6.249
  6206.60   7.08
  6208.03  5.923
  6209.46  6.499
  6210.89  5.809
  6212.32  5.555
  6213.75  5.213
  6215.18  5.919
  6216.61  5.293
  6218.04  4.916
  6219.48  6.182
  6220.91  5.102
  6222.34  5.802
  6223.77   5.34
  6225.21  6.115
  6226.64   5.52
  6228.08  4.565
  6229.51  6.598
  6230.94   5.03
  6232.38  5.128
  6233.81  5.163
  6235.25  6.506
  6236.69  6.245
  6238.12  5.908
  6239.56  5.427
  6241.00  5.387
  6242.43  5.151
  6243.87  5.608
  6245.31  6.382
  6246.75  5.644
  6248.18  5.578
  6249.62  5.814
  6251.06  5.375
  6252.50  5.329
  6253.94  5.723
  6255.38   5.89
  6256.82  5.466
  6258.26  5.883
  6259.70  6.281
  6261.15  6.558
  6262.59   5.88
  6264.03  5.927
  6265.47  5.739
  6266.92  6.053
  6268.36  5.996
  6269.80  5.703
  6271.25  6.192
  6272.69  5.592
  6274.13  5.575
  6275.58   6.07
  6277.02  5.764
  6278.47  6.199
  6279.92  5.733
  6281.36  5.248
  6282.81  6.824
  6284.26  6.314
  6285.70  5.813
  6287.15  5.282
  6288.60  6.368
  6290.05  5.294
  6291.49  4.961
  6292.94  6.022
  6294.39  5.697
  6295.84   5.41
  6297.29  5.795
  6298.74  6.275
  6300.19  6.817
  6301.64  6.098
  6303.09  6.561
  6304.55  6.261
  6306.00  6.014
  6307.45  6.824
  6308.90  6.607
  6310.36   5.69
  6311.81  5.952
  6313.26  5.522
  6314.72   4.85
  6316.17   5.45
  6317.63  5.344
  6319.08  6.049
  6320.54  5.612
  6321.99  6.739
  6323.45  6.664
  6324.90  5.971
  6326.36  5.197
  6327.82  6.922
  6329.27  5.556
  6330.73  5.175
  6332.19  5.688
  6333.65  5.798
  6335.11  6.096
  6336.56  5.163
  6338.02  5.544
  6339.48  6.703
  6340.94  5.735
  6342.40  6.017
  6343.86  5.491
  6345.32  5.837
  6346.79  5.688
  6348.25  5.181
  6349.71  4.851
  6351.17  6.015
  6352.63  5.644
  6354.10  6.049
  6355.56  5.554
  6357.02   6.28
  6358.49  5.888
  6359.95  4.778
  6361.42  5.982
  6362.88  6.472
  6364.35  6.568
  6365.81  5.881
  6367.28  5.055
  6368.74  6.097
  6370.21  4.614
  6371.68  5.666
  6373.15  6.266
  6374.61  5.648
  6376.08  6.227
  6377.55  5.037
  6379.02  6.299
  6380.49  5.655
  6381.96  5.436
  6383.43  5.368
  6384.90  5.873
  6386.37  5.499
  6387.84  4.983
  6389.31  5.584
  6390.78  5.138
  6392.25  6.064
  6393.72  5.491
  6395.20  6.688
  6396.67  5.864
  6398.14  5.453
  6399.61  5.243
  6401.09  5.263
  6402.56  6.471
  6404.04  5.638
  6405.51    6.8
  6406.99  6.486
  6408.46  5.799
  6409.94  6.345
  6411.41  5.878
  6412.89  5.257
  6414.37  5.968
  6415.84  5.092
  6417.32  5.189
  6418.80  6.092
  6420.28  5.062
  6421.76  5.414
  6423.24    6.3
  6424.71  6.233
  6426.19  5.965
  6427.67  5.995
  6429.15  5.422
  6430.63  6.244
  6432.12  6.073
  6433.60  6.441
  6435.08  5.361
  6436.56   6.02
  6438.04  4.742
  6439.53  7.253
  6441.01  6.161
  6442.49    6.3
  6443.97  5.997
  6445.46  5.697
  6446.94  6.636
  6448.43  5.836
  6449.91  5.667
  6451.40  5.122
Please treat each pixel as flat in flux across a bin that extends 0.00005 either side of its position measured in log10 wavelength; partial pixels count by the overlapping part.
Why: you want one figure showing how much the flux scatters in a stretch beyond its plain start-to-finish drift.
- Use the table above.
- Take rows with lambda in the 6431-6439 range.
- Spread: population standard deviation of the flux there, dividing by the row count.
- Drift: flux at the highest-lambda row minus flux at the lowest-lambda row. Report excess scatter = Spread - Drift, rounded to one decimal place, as 1.9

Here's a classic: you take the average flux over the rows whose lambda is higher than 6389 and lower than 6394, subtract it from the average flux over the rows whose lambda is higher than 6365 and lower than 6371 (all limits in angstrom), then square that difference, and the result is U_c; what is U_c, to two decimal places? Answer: 0.02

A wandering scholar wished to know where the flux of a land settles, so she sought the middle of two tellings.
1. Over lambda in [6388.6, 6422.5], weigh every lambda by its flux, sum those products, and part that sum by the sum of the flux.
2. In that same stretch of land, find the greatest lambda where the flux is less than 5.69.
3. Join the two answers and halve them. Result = 6413.6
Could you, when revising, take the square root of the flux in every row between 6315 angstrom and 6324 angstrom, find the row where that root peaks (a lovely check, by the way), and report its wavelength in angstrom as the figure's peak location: 6321.99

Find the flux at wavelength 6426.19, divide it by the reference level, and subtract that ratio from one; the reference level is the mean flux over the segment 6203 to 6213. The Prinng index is 0.04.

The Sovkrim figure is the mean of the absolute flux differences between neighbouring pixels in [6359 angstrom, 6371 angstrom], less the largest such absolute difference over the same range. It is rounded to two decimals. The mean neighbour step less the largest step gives -0.65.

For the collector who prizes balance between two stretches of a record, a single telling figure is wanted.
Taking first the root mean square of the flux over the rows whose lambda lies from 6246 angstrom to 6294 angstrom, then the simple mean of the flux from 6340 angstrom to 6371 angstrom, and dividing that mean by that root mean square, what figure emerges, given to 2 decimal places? 0.98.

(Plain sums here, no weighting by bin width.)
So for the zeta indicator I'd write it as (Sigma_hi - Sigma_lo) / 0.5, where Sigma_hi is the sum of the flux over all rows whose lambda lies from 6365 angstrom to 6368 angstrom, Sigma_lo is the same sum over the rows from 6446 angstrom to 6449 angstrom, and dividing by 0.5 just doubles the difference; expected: -3.1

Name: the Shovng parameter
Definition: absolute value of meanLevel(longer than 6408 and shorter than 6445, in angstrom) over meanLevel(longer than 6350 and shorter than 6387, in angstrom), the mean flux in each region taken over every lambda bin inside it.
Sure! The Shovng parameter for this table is 1.02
